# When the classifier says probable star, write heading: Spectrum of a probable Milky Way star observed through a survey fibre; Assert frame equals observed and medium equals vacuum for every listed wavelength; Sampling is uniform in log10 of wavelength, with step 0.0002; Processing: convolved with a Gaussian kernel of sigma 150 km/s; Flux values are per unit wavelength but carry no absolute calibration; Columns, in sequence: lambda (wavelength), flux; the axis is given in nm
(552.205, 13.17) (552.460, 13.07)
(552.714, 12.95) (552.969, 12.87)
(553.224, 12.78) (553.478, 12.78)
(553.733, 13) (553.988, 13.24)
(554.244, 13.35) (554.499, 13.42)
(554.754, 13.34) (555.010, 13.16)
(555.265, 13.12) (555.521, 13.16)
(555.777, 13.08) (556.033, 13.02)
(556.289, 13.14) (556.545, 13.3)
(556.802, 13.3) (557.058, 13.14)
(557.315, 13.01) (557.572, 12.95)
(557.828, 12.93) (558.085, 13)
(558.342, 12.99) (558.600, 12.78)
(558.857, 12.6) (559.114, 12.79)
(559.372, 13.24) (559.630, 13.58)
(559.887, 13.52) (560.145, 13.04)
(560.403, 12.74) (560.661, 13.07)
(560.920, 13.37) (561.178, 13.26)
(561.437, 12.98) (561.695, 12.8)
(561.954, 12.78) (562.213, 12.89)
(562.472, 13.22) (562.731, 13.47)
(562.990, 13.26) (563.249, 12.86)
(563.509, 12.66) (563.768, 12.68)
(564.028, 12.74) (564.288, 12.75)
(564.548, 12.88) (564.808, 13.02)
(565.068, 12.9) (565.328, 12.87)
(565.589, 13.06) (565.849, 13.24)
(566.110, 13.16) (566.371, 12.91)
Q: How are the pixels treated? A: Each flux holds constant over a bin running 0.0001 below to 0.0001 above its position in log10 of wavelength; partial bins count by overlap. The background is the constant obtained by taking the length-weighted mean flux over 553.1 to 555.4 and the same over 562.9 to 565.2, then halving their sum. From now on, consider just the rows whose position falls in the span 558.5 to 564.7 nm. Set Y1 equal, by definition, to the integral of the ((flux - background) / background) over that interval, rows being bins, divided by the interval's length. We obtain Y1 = 0.0002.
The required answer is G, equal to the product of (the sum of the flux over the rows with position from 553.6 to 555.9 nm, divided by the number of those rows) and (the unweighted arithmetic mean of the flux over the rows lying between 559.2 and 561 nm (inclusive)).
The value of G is 175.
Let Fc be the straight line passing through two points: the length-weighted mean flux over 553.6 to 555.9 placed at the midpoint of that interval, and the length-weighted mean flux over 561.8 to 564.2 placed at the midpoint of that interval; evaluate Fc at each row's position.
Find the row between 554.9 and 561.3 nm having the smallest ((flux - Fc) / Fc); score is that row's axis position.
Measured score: 558.857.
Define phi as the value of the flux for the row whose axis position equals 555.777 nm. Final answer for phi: 13.08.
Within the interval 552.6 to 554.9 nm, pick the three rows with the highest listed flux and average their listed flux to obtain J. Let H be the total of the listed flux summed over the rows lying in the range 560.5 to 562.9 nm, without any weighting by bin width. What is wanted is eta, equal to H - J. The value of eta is 104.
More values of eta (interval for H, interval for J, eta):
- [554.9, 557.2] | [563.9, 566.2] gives 105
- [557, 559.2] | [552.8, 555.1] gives 103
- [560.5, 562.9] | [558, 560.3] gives 104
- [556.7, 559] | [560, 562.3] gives 103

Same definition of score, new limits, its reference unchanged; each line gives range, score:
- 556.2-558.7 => 558.600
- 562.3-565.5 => 563.509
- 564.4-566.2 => 564.548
